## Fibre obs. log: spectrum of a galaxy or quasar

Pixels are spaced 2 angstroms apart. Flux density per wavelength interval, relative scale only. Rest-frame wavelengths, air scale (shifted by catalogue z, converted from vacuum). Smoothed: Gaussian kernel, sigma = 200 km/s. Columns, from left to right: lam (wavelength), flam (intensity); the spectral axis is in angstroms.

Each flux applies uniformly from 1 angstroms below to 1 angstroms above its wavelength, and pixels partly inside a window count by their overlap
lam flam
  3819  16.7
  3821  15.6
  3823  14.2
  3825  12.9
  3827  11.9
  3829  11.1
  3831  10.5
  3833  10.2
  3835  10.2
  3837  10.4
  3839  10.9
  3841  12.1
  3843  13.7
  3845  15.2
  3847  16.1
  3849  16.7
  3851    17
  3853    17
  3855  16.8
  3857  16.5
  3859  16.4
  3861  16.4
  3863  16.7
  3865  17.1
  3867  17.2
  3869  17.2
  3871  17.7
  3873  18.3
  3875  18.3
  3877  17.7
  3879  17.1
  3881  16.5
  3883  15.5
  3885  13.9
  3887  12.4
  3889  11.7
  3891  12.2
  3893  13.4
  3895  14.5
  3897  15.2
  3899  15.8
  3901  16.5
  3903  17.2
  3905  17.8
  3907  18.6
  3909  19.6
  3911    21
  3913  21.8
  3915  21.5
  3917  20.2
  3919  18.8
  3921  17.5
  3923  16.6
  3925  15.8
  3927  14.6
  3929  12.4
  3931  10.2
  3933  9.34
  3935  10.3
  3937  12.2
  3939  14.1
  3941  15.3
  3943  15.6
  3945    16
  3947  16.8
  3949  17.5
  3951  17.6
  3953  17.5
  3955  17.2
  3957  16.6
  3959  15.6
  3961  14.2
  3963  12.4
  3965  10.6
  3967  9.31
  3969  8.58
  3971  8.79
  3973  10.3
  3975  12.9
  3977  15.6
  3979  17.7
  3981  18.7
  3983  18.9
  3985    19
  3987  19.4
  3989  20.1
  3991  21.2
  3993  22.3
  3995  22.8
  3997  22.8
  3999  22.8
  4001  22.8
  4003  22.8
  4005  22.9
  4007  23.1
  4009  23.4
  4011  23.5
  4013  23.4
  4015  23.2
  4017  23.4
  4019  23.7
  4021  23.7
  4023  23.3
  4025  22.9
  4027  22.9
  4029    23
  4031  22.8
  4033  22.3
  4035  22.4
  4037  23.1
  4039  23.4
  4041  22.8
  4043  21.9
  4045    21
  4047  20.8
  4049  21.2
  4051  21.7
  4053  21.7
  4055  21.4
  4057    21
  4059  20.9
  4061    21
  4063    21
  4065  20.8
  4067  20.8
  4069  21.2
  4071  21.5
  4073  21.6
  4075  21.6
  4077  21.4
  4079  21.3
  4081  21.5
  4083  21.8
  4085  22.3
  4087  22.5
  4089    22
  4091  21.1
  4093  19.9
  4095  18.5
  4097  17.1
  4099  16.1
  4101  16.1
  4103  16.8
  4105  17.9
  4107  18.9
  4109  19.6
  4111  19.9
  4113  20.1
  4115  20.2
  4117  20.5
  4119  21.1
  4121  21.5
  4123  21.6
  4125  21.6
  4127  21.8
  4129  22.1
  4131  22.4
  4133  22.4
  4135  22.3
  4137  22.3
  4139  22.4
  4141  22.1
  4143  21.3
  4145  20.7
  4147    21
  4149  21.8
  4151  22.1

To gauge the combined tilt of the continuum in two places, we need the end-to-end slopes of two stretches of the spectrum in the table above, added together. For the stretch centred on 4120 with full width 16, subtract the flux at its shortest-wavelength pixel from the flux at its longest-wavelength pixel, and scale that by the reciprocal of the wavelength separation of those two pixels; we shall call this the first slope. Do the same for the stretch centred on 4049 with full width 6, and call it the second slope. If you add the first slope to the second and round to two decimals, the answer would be 0.35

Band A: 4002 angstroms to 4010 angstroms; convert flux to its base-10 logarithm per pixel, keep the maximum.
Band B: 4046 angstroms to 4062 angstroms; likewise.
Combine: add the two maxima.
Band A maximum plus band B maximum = 2.71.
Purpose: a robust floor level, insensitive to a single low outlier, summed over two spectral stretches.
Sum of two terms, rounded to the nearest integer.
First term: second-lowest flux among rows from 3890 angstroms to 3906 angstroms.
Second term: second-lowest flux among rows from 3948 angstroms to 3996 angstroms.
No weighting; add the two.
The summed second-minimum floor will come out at 22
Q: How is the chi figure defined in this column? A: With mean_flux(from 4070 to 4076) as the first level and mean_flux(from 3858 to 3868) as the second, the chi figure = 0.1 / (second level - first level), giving -0.021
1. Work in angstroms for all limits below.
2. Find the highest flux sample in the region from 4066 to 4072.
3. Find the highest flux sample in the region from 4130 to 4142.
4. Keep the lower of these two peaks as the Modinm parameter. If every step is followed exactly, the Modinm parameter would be 21.5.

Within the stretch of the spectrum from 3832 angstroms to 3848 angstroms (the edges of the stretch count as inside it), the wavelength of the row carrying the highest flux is 3847 angstroms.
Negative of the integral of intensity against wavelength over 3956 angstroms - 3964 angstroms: -118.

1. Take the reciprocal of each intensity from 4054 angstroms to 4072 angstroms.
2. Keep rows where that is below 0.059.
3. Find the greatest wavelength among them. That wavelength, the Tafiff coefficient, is 4071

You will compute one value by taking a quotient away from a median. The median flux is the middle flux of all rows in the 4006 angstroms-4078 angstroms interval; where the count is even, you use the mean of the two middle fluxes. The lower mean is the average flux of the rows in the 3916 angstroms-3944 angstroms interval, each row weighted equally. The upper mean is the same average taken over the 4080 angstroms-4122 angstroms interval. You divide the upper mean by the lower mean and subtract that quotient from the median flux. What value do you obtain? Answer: 20.7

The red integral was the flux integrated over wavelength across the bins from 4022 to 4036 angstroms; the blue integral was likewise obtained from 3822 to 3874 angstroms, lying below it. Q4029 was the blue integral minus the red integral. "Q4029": 442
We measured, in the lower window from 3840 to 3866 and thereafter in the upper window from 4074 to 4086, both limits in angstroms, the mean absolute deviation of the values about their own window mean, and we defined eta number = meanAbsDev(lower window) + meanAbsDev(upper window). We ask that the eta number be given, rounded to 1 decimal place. 1.3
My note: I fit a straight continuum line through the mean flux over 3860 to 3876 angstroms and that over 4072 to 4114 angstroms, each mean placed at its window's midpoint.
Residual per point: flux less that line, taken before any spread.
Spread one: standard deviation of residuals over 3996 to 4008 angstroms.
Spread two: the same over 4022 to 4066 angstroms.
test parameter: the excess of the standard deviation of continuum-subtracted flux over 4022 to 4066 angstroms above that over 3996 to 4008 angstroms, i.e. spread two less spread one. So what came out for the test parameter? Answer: 1.0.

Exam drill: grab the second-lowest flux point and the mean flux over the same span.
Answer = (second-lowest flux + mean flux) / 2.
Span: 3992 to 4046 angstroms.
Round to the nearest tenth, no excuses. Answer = 22.4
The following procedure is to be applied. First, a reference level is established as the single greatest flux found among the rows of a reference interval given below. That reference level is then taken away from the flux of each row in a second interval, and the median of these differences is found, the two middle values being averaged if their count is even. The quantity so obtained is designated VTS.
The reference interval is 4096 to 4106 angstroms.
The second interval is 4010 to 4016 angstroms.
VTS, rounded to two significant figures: 5.5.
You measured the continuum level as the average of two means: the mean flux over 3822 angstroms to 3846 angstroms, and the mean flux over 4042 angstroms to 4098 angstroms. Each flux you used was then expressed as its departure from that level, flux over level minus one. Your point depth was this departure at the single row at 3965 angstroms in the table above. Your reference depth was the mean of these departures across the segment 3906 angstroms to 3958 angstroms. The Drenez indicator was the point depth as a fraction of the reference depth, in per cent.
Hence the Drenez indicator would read 3230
